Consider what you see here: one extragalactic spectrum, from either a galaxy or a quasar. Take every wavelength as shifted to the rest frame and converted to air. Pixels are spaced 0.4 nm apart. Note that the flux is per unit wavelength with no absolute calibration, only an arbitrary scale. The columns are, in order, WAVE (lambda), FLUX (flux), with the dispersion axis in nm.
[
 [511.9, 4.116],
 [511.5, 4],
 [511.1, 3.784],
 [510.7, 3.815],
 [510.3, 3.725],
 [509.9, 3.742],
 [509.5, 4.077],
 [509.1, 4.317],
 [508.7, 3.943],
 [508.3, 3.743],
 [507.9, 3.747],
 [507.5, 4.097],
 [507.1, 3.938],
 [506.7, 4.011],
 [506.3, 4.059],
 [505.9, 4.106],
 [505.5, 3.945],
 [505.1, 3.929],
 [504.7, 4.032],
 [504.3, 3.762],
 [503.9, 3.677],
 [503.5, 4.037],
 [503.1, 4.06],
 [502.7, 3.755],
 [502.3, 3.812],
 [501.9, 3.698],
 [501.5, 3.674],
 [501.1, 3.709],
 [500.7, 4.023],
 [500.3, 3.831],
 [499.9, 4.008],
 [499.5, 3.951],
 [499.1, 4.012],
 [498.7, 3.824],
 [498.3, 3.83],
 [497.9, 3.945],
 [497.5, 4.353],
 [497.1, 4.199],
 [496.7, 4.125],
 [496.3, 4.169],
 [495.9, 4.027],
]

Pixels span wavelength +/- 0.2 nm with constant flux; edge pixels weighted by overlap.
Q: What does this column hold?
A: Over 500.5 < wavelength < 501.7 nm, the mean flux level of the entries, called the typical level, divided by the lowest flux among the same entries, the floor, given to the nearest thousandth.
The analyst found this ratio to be 1.035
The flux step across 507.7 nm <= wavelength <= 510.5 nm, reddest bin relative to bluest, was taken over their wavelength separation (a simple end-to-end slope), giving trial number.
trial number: -0.01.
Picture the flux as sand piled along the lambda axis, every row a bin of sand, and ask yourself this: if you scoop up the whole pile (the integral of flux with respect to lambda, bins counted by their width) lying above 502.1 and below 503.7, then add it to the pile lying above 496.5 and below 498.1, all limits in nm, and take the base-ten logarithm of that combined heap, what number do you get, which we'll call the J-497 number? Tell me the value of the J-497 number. 1.11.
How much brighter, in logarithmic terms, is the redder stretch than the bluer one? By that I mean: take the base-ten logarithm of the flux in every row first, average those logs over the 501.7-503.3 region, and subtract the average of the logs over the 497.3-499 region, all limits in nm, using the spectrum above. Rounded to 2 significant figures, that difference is -0.017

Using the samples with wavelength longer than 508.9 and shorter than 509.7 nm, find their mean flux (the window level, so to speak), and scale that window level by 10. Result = 42.0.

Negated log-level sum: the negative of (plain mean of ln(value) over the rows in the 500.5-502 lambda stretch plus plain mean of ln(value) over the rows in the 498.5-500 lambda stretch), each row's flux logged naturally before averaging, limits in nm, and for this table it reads -2.70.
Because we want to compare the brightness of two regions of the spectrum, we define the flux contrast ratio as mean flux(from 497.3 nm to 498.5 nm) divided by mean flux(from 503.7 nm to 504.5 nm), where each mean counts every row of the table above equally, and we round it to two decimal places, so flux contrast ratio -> 1.09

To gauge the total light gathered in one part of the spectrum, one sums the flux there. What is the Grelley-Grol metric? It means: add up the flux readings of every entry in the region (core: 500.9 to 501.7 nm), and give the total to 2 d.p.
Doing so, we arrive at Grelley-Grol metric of 7.38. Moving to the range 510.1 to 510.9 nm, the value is 7.54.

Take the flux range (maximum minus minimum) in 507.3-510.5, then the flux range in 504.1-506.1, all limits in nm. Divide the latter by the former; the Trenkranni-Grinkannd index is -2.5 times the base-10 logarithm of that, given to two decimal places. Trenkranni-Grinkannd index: 0.59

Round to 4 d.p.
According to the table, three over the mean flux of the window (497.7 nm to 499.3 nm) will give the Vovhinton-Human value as 0.7687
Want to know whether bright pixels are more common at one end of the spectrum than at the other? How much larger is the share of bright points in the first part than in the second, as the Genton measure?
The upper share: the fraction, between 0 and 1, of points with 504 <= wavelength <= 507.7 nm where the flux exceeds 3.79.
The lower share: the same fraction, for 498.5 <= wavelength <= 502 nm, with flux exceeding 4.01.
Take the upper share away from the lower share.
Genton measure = -0.67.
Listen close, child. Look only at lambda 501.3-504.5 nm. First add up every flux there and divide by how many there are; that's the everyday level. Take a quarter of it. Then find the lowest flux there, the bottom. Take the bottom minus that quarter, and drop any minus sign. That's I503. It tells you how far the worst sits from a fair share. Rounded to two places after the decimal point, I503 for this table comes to 2.72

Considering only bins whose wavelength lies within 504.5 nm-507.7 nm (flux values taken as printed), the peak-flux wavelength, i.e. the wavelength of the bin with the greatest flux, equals 505.9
